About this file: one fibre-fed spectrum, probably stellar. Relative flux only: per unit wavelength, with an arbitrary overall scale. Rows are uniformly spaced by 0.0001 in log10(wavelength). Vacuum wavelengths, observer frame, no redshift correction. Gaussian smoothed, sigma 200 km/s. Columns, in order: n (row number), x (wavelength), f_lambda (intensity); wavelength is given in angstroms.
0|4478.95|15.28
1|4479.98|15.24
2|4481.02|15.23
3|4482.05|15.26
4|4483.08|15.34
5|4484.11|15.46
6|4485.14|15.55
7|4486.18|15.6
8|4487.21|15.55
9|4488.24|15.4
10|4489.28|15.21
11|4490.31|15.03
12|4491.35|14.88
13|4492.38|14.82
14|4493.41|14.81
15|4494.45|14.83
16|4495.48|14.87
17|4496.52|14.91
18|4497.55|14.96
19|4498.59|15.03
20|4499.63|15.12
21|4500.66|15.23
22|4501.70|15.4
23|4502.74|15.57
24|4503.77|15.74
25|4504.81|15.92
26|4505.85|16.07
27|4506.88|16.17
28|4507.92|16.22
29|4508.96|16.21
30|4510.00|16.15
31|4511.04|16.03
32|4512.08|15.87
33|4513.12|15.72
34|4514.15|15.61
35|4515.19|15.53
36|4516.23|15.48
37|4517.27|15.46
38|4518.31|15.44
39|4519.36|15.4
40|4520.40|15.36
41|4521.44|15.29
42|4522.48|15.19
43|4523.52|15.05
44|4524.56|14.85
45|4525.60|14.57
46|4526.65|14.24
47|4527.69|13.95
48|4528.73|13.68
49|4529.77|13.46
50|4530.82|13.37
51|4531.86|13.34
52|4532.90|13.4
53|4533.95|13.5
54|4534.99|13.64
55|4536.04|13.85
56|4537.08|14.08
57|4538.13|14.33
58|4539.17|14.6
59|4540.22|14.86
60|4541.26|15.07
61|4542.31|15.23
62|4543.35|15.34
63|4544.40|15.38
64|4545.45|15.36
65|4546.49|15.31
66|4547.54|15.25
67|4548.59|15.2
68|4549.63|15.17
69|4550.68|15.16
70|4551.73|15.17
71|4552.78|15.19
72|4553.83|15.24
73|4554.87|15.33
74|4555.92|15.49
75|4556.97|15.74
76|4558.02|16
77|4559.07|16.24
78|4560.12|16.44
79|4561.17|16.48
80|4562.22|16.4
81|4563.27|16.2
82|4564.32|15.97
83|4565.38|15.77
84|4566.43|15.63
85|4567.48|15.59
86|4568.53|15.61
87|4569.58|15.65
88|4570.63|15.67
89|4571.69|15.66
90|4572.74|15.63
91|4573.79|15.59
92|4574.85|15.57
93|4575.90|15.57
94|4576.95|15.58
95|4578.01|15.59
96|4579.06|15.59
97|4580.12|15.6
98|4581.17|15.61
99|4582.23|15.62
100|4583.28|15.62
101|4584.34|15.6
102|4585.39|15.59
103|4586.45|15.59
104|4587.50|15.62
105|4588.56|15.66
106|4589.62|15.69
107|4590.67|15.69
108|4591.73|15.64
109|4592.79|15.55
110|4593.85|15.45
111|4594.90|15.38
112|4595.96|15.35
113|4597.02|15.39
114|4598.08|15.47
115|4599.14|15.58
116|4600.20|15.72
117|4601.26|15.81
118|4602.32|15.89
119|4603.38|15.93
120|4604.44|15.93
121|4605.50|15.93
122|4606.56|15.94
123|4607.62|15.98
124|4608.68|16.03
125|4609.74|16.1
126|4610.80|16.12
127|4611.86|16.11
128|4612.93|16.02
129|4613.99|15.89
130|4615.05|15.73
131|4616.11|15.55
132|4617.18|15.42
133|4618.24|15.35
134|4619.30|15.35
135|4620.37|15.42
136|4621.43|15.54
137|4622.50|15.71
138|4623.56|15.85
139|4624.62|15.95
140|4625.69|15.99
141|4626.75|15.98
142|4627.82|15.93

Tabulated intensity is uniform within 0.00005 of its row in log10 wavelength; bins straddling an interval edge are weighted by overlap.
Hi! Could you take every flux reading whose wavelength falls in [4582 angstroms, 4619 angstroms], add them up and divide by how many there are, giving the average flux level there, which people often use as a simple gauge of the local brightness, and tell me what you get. 15.7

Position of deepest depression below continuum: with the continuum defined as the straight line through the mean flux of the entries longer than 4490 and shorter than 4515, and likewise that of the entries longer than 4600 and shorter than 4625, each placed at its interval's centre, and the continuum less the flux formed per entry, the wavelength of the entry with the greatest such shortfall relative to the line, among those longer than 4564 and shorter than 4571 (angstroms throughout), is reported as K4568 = 4567.48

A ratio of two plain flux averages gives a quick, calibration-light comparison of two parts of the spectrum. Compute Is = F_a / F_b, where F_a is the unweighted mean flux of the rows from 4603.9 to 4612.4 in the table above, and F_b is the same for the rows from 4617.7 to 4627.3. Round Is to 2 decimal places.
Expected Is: 1.02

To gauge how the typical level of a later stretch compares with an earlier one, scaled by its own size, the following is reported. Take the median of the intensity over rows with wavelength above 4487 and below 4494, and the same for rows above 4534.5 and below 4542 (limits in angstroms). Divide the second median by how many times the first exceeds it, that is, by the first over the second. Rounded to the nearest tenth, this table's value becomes 13.7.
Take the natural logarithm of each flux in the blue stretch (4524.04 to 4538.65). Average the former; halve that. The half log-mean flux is 1.315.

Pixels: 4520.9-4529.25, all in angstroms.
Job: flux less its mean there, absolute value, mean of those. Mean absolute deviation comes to 0.49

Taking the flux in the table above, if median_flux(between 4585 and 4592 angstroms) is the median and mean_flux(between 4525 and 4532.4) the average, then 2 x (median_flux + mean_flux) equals 58.9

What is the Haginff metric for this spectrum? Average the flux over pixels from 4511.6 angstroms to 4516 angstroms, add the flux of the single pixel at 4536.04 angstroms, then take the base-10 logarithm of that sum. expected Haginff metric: 1.470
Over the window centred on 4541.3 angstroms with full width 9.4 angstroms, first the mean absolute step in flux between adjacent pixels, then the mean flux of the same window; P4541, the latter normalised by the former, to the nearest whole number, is 90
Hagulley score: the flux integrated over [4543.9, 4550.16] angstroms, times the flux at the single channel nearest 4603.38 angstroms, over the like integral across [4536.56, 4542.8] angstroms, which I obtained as 16.6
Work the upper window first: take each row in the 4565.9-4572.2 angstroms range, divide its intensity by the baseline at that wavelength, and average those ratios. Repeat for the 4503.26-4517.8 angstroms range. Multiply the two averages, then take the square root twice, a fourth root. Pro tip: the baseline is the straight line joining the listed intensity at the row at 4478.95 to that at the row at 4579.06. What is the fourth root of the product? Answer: 1.01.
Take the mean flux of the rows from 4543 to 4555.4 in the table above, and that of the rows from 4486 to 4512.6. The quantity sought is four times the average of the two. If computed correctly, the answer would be 61.4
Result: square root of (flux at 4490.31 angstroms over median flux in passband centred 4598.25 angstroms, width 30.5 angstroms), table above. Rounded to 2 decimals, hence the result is 0.98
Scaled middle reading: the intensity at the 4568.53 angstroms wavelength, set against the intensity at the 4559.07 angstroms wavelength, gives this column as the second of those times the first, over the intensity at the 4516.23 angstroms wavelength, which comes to 16.4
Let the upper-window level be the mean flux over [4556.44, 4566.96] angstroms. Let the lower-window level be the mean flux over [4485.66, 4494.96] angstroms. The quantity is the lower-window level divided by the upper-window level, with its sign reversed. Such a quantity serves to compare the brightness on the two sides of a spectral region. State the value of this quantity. -0.94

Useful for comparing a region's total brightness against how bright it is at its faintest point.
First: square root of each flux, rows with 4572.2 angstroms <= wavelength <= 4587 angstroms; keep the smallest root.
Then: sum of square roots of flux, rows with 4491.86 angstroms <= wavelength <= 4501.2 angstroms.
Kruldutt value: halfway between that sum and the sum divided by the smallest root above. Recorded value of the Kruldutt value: 22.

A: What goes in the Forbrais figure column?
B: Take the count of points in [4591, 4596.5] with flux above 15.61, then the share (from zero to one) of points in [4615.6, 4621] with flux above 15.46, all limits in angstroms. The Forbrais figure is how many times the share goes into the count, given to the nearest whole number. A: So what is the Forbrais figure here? 5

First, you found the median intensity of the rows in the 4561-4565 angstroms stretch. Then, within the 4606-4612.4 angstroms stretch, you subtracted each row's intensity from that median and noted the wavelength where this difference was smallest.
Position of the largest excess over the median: 4610.80 angstroms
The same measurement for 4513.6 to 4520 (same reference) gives 4514.15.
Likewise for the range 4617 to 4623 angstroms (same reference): 4622.50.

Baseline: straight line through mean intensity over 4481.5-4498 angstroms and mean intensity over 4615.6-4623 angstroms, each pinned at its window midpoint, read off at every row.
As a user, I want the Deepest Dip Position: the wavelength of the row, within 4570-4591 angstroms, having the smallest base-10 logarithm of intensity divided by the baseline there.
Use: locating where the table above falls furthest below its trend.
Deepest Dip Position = 4586.45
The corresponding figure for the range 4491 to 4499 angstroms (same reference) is 4493.41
